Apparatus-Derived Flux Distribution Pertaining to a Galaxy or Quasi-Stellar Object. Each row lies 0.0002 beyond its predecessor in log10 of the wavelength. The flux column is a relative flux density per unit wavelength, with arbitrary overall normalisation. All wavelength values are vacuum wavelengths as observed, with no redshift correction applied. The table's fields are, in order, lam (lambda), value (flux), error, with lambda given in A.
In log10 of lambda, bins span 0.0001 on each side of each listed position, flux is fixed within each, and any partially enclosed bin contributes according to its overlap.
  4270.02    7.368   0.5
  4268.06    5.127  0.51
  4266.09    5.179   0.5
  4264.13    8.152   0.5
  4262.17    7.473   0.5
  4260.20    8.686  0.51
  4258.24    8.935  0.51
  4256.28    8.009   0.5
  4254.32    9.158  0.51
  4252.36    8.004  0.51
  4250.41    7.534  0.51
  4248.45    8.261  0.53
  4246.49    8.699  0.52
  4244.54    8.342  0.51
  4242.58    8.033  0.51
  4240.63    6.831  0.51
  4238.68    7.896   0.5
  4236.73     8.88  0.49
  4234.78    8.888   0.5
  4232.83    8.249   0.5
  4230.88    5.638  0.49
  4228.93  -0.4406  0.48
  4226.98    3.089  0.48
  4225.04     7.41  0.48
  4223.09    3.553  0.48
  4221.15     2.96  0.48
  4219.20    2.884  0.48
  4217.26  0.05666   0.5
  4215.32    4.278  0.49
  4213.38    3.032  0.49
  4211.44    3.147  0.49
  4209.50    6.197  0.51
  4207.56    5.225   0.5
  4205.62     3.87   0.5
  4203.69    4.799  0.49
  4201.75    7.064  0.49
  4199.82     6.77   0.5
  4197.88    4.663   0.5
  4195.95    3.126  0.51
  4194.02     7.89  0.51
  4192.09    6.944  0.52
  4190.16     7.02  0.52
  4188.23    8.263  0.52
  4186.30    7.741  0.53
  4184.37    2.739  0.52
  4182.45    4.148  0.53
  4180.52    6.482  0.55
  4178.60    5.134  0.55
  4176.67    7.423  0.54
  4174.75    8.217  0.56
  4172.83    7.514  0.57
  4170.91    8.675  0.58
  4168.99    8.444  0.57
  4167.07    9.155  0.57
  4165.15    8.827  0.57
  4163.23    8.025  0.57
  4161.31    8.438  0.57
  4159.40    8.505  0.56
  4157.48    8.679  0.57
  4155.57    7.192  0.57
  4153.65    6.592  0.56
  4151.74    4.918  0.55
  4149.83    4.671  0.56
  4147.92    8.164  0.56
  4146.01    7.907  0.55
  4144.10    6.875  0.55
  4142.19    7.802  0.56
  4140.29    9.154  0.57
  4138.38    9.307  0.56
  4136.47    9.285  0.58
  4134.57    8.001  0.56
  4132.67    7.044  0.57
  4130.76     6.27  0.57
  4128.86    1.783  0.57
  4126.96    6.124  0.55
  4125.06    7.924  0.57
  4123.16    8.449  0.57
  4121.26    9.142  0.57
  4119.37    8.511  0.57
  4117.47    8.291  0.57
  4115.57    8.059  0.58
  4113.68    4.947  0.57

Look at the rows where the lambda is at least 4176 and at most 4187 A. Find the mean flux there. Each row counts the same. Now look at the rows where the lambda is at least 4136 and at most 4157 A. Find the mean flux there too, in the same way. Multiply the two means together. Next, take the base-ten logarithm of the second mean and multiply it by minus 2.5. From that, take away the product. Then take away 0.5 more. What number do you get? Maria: -44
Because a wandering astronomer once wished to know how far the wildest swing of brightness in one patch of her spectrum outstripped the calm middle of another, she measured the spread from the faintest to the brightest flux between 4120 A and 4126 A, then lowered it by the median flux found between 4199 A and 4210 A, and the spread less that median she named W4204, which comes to -4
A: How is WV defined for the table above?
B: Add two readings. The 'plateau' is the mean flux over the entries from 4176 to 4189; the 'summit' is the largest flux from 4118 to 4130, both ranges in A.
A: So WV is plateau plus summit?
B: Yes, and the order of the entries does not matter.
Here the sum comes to 15.1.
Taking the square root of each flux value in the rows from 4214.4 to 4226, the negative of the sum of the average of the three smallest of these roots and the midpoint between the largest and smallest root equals -2.7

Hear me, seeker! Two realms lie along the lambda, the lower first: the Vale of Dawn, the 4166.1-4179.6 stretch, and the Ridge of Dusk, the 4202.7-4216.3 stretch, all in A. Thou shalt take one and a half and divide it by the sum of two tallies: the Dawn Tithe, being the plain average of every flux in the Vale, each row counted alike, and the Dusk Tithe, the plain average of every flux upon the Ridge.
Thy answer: 0.123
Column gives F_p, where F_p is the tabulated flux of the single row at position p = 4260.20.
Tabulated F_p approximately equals 8.686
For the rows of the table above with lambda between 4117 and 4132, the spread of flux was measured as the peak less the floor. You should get 7.4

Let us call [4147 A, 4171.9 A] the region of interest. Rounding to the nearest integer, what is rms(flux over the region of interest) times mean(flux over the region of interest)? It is 60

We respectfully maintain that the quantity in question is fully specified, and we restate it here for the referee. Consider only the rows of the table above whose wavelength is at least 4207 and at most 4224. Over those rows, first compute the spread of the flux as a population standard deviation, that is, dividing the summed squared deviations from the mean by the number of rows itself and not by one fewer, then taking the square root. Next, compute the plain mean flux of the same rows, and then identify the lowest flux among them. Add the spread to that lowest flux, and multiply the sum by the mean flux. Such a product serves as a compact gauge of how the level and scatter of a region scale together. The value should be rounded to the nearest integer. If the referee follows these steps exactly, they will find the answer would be 6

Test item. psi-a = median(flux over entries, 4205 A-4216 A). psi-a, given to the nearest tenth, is 4.1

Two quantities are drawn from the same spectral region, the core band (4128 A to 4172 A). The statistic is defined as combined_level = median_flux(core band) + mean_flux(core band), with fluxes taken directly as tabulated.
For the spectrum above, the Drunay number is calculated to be 15.6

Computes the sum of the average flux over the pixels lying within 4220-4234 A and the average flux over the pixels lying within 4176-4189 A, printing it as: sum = 10.3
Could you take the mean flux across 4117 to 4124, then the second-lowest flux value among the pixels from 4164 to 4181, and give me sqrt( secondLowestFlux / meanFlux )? 0.87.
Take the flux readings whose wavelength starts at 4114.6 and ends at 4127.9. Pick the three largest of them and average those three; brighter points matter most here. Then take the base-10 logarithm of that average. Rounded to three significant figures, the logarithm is 0.940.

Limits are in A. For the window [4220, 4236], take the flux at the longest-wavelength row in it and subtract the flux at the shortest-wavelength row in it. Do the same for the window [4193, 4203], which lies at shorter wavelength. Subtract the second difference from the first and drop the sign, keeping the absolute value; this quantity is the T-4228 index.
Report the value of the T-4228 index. 6.8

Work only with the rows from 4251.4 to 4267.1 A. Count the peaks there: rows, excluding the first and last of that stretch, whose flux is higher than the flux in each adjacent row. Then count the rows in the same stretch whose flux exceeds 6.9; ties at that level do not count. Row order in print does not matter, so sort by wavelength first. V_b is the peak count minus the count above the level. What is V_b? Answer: -4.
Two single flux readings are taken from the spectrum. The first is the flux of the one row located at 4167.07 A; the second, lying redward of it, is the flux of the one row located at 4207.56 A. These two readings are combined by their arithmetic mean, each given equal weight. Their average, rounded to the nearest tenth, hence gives 7.2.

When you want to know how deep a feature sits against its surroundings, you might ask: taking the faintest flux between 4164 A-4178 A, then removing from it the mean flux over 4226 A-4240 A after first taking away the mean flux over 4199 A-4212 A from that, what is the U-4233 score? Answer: 7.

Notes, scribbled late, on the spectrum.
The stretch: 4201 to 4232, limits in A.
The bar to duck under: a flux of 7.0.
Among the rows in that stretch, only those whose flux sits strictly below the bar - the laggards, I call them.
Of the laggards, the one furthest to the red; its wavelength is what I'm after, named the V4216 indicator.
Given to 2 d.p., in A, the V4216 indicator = 4230.88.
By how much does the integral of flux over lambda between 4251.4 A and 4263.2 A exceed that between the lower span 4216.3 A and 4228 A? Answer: 60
